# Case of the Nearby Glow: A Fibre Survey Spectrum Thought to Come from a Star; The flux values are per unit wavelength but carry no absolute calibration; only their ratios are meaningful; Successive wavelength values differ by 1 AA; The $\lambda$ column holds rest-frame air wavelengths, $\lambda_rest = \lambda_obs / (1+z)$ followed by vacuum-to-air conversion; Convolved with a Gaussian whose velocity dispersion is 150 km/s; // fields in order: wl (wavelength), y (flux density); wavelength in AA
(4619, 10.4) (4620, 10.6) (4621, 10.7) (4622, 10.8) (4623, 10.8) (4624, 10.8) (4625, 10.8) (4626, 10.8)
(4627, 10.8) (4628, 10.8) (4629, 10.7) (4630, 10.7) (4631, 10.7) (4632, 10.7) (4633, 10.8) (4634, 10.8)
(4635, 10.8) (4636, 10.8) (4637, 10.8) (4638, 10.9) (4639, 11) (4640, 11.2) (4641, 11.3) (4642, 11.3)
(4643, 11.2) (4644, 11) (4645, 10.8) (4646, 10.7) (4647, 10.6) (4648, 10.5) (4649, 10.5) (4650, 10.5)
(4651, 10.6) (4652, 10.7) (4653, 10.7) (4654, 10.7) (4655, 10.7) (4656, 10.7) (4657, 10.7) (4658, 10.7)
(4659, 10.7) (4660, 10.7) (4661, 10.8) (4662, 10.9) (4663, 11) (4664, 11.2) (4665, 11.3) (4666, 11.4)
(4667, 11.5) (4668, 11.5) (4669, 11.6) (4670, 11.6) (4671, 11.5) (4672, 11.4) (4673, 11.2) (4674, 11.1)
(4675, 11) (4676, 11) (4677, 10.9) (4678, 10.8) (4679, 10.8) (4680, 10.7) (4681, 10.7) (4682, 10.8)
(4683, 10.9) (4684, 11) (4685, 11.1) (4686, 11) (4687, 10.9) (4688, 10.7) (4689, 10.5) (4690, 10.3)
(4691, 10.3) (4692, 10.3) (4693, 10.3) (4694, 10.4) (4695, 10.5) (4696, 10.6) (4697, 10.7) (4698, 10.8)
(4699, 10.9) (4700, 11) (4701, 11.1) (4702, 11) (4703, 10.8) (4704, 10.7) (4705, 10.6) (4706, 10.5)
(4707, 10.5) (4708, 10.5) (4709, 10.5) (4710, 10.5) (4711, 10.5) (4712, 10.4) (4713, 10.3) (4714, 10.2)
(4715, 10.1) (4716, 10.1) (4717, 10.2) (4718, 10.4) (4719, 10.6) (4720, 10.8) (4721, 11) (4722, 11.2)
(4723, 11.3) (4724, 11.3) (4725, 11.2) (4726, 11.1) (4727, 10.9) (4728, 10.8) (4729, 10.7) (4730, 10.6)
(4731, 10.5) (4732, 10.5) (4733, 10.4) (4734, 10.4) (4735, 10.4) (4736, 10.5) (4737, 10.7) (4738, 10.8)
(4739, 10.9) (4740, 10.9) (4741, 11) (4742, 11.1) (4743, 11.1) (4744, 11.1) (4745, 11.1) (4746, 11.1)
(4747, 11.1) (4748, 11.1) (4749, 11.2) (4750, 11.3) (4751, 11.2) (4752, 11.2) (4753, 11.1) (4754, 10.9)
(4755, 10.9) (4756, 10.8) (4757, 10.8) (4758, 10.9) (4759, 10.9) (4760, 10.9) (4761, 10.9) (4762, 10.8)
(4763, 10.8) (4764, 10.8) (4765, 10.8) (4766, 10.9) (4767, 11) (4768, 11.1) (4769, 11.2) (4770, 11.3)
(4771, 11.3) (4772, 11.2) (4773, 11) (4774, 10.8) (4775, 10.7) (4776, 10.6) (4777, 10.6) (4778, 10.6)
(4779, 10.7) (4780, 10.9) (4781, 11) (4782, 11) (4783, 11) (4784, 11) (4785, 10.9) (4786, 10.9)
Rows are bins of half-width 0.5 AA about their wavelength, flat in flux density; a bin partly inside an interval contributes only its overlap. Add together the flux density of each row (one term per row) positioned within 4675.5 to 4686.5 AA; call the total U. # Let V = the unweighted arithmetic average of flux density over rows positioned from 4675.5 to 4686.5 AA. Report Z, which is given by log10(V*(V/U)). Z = -0.005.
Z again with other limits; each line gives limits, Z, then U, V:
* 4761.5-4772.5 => 0.001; 121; 11.02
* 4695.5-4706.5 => -0.008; 119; 10.79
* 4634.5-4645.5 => 0.000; 121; 11.01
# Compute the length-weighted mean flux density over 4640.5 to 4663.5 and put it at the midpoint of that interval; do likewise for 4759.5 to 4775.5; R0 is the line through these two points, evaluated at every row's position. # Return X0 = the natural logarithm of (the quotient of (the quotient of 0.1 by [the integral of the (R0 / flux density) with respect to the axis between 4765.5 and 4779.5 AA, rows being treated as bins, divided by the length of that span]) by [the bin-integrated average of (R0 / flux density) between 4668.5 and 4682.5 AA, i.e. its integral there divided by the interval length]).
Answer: -2.28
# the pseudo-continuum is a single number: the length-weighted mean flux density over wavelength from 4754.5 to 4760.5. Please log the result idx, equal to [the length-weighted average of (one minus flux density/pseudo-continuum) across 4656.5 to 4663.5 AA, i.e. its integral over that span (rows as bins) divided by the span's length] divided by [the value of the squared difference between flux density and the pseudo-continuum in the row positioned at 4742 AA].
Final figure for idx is 0.14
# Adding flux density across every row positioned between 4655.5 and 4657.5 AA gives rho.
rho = 21.4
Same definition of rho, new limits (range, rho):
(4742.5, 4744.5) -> 22.2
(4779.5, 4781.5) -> 21.9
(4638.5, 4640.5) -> 22.2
